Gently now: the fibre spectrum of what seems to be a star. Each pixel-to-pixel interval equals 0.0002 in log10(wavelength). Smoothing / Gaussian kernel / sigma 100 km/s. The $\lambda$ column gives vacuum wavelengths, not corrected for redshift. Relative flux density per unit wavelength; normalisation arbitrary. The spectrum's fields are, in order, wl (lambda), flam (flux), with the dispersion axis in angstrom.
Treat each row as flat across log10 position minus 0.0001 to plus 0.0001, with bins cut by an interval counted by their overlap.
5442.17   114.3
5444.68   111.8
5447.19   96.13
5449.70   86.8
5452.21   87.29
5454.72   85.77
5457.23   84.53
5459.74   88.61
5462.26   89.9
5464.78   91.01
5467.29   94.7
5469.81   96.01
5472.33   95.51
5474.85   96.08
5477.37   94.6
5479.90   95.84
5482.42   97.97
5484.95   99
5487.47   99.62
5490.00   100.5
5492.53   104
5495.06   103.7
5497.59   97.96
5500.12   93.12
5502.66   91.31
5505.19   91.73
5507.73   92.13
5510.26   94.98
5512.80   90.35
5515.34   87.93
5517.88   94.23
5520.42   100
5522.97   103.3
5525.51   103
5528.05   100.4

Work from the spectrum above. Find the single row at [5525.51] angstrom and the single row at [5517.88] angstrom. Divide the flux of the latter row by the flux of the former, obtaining 0.91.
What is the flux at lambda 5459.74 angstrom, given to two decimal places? 88.61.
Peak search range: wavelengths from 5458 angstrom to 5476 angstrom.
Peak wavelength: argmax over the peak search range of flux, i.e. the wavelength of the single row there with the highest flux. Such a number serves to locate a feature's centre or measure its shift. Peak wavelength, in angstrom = 5474.85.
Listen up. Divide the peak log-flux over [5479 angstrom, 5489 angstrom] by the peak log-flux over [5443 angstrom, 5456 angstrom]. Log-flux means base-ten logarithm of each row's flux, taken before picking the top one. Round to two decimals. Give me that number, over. 0.98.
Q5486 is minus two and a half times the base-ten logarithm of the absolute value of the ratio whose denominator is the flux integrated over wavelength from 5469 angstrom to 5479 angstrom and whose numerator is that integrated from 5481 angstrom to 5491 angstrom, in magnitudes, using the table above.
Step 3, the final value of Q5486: -0.04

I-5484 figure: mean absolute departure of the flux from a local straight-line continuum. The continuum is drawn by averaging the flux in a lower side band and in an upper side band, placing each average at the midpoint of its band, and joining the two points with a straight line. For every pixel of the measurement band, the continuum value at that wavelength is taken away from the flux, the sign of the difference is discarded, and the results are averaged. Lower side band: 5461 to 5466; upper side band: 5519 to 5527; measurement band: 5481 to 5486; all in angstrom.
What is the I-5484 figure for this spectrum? 4.1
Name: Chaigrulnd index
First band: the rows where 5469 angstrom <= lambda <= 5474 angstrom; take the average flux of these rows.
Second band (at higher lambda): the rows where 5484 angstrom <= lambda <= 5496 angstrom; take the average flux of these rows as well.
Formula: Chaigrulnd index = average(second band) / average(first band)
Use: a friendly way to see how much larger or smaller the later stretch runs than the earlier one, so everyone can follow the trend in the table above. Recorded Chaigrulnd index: 1.06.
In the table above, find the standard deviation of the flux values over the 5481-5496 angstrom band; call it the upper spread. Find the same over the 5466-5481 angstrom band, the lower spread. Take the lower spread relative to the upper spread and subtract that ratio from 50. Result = 49.7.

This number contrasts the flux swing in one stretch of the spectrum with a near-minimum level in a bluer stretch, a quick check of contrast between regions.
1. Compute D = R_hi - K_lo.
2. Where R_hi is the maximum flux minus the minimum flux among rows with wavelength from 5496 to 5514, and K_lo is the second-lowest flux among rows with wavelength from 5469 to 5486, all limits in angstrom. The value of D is -88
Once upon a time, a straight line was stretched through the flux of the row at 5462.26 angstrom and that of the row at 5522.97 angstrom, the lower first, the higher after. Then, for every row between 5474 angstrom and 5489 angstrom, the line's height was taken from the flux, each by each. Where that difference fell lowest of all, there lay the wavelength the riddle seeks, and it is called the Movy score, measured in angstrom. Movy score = 5477.37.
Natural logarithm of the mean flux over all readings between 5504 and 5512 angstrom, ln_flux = 4.53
